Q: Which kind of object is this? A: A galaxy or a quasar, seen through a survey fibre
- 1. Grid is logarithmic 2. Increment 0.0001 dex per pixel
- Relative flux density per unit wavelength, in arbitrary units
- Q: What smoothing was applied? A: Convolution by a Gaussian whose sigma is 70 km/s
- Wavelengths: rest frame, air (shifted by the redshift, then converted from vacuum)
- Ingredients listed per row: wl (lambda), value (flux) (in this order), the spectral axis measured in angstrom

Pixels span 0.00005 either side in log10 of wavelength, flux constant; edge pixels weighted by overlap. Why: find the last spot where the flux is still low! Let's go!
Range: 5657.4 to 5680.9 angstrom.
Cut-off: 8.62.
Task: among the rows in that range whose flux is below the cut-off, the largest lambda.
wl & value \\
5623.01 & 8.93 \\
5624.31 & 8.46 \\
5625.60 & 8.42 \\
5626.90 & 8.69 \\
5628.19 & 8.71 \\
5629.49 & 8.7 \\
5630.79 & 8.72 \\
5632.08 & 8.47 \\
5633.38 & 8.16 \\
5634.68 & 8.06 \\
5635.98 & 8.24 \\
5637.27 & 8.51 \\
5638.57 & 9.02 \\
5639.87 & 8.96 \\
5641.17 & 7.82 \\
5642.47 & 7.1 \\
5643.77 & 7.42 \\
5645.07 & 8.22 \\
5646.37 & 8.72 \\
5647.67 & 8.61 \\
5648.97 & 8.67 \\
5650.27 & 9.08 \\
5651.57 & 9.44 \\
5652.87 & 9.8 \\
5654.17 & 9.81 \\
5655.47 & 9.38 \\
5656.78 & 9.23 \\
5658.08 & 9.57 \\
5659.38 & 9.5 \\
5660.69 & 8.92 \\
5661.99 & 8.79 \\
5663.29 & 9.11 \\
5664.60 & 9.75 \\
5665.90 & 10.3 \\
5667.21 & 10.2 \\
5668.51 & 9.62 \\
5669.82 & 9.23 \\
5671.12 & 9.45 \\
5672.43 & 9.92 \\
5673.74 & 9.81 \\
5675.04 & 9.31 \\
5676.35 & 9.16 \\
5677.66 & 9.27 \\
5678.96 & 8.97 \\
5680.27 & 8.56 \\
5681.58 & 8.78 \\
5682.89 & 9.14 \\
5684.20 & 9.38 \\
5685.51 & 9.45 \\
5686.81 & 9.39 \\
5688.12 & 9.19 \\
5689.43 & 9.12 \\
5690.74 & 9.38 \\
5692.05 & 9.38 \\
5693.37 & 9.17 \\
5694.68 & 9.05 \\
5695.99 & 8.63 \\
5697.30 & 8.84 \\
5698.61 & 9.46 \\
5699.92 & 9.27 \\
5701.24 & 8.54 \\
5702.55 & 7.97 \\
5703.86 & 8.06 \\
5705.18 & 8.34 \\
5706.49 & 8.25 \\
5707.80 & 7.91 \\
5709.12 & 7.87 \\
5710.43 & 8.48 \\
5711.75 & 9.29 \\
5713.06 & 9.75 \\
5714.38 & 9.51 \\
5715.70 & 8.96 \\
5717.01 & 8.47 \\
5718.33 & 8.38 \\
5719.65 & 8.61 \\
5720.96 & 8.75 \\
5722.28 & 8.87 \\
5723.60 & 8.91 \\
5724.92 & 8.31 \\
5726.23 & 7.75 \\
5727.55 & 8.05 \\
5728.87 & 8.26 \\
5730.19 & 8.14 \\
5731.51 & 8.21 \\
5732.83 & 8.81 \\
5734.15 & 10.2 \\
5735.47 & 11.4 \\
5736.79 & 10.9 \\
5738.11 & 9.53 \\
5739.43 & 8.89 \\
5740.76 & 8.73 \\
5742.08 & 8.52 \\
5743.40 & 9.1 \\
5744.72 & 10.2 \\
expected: 5680.27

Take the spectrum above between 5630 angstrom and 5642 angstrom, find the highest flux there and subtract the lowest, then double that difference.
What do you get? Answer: 2.4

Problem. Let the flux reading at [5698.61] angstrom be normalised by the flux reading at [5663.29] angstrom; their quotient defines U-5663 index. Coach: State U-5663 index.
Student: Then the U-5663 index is 1.04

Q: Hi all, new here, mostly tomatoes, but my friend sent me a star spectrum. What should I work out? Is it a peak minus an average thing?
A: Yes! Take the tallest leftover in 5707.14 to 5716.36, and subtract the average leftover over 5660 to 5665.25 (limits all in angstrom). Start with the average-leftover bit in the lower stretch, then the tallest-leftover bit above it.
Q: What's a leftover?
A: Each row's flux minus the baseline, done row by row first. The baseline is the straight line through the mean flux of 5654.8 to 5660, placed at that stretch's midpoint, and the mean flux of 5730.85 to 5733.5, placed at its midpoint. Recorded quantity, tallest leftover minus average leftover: 1.2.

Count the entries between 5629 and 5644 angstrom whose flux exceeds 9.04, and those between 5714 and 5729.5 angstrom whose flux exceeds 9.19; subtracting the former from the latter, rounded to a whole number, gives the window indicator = 1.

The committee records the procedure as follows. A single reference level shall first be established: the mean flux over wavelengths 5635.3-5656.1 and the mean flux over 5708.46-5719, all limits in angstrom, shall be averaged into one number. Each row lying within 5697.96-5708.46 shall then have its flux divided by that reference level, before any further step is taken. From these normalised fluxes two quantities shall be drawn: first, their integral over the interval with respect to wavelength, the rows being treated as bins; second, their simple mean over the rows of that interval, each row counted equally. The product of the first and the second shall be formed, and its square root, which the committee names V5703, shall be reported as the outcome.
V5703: 3.14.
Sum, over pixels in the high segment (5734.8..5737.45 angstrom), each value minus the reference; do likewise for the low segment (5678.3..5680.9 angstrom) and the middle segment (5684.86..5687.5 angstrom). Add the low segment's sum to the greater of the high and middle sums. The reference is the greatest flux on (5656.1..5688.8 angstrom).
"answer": -1.4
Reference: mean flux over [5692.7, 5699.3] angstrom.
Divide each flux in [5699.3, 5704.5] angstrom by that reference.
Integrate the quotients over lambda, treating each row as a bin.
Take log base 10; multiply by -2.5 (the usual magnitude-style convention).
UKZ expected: -1.7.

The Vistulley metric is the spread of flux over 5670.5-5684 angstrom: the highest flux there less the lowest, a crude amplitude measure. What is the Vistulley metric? 1.4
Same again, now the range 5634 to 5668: 3.2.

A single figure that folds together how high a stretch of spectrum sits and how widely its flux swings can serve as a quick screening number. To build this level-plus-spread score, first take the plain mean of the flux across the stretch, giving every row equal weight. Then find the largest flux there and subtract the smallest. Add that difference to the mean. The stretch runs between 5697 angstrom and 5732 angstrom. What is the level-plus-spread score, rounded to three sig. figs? 10.6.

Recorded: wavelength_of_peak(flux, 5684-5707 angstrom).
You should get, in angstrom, 5698.61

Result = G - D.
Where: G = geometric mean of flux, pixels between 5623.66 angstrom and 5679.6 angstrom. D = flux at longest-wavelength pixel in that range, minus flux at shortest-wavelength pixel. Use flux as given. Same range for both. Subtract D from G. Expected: 8.4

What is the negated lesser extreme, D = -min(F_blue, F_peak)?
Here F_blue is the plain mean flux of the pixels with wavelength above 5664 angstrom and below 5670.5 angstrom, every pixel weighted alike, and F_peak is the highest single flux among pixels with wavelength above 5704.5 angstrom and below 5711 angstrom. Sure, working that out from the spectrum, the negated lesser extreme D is -8.5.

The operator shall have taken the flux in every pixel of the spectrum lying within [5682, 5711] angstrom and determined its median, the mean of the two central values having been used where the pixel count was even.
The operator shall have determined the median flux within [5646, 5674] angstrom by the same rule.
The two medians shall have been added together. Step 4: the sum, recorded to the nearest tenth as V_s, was 18.5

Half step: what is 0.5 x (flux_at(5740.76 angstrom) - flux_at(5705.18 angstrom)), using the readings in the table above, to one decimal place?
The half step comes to 0.2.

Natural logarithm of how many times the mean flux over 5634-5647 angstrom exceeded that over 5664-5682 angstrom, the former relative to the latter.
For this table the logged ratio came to -0.14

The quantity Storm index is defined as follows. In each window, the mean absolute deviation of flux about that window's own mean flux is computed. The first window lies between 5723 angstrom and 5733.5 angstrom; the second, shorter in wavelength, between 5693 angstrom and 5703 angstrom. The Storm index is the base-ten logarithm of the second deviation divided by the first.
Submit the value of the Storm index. 0.124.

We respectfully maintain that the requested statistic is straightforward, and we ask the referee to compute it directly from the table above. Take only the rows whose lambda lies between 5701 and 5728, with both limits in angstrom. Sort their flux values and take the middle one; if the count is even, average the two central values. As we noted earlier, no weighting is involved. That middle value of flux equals 8.5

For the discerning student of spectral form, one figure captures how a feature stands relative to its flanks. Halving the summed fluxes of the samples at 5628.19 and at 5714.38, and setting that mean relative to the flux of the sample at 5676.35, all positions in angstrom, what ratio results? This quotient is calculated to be 0.99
